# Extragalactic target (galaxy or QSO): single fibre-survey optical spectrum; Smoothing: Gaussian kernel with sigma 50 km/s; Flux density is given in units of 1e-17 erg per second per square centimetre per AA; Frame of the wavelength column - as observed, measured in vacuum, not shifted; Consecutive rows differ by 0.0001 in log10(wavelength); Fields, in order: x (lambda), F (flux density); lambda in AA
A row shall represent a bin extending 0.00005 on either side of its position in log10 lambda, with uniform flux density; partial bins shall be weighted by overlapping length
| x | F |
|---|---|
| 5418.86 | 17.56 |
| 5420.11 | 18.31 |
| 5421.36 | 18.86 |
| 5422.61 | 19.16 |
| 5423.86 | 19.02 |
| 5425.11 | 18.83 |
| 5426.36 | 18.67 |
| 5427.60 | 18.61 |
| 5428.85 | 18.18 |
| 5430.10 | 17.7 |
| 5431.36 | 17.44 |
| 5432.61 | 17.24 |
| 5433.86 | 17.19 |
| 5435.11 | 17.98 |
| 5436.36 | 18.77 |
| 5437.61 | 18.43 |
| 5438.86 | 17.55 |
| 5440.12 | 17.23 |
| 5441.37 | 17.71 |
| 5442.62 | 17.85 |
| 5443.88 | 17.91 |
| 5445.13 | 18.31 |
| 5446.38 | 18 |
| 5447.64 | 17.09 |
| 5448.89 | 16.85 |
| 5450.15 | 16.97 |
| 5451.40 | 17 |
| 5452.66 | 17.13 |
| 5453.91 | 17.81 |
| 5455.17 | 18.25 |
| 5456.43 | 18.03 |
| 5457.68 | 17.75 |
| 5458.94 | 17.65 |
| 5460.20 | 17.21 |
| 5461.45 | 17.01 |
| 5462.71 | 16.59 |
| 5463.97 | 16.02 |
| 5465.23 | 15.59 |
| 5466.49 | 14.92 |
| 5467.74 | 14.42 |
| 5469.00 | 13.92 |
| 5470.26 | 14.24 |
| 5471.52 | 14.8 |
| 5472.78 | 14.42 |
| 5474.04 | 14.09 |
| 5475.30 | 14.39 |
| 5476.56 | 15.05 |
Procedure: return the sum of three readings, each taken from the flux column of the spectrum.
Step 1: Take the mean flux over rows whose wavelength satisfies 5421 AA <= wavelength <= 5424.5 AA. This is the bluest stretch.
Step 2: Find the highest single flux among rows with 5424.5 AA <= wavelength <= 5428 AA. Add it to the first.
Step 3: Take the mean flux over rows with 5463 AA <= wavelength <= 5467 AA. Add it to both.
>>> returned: 53.4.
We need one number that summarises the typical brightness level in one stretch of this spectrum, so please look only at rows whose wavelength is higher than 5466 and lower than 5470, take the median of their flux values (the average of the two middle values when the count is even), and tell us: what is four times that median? 58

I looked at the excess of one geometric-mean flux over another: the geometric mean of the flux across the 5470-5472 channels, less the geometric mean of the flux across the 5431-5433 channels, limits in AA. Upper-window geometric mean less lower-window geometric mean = -2.82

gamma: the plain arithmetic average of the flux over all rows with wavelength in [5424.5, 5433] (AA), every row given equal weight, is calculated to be 18.1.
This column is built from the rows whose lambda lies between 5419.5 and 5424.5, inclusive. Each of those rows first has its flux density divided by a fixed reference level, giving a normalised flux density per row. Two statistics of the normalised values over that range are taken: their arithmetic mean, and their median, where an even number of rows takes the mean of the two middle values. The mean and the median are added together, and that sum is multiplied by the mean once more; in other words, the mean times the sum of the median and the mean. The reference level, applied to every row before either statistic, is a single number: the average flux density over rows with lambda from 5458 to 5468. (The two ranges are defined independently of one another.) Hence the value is 2.7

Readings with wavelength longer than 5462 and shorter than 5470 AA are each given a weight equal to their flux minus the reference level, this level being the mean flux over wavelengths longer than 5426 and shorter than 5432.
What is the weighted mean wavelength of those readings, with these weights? 5466.5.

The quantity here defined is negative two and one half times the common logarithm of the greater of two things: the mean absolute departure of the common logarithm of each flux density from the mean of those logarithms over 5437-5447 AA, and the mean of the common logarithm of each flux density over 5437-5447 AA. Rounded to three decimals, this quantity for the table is -0.244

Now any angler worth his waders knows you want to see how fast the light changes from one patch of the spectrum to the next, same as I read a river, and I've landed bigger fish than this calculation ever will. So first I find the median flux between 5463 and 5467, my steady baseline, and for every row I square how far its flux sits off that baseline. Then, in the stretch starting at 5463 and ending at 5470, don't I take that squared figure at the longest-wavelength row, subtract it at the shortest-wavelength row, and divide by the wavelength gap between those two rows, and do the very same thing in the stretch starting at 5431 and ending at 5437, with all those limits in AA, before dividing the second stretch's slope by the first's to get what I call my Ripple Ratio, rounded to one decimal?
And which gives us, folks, 2.6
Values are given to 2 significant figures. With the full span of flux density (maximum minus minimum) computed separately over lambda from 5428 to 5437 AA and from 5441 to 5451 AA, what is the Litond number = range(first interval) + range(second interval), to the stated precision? 3.0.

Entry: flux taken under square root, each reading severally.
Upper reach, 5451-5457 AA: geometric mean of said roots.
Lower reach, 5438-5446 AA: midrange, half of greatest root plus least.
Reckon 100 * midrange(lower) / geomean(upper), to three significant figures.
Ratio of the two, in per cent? 100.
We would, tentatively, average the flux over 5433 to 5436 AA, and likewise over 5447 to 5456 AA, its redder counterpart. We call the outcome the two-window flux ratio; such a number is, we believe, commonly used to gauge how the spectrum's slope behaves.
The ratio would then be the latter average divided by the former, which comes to 0.98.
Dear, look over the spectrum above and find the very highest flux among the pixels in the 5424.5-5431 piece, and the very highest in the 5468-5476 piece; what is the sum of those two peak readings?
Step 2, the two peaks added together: 33.6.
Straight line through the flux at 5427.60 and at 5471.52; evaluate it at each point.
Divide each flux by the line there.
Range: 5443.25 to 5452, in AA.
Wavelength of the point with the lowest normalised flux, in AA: 5448.89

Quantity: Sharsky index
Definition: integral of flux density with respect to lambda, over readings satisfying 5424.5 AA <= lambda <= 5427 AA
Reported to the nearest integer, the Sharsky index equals 47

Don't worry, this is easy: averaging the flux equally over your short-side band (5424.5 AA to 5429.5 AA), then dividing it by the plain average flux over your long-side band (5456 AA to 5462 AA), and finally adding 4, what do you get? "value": 5.06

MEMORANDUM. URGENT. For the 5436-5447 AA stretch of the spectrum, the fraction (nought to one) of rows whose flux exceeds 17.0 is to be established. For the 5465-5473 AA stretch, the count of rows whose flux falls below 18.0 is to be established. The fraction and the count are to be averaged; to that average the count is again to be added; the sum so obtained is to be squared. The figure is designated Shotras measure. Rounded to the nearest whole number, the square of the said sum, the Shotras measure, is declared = 121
